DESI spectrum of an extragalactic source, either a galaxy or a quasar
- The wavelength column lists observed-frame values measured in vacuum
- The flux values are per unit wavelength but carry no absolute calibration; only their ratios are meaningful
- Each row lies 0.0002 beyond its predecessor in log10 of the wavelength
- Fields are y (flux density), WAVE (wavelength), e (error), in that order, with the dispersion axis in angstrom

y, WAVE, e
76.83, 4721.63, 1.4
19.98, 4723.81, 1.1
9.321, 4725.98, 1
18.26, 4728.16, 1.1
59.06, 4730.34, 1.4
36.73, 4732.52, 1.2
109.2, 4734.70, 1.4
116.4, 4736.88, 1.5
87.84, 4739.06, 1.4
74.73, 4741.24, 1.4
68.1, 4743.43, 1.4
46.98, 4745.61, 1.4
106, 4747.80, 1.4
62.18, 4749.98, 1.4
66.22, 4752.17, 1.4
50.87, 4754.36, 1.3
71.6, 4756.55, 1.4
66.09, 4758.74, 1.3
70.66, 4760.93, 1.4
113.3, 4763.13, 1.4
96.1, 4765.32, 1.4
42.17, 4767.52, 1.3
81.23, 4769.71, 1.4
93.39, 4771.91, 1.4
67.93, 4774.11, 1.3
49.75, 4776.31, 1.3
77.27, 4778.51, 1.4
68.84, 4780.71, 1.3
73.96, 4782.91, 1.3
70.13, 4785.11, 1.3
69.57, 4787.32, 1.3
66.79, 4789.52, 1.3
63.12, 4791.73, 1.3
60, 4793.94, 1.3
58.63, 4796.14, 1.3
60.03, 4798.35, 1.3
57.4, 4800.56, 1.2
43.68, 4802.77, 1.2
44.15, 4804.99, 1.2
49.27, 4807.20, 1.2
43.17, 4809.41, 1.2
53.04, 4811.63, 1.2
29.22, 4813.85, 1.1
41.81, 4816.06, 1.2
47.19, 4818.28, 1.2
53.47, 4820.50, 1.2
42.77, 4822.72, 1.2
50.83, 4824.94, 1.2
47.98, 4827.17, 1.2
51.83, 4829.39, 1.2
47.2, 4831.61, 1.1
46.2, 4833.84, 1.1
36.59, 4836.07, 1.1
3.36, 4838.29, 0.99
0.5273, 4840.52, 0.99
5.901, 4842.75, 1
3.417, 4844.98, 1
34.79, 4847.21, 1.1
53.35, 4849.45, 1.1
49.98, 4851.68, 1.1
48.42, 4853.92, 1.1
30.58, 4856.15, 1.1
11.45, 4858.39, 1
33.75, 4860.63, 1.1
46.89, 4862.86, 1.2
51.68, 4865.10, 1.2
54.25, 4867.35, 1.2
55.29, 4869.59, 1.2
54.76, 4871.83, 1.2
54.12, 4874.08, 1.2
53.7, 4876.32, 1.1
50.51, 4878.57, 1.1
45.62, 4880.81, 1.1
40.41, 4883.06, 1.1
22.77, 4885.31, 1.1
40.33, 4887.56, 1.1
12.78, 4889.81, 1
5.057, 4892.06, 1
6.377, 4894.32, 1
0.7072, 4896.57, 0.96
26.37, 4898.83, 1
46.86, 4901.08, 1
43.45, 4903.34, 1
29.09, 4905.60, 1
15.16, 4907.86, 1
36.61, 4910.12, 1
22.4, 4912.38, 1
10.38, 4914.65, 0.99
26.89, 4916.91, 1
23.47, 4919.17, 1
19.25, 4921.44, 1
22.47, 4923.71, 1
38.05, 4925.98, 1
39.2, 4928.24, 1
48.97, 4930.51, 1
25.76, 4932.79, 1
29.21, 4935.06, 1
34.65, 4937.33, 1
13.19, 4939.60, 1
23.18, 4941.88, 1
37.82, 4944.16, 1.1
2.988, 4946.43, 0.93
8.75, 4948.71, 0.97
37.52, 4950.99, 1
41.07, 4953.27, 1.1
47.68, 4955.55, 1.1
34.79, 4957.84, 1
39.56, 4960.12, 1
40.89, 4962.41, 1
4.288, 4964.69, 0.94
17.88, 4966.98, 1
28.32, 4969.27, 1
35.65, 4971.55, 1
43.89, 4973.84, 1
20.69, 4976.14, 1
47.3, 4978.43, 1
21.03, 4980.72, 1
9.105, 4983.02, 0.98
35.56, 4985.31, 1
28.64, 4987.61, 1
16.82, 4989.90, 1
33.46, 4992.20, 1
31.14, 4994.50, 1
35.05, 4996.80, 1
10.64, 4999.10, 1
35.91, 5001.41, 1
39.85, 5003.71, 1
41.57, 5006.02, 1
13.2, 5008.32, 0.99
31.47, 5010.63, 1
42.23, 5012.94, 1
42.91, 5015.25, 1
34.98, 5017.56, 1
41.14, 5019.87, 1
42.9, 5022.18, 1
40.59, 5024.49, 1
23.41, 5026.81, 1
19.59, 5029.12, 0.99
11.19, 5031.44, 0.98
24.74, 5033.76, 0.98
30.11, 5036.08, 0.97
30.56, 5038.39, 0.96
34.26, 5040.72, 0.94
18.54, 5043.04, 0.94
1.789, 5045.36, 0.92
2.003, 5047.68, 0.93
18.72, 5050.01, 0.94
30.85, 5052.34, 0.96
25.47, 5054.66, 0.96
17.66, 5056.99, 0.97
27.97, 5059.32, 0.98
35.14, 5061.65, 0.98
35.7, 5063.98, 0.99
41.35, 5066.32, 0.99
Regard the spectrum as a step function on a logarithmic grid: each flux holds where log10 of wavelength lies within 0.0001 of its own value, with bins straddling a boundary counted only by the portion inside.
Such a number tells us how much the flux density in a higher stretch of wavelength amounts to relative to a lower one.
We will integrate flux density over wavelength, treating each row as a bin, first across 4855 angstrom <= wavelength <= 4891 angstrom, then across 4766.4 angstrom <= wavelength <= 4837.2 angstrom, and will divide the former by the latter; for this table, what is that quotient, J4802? 0.37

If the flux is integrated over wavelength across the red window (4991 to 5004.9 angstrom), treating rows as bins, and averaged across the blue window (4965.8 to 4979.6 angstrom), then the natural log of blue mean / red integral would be -2.6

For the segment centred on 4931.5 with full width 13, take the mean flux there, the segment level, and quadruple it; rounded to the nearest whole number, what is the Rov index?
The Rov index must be 144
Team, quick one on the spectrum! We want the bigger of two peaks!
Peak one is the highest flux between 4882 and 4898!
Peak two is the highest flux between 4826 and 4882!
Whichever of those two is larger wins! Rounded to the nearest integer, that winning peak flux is 55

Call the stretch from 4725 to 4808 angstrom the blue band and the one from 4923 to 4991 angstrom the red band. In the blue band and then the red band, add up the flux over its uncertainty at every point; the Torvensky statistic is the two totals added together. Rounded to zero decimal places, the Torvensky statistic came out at 2745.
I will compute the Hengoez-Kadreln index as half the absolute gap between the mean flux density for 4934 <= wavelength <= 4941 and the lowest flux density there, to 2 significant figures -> 6.2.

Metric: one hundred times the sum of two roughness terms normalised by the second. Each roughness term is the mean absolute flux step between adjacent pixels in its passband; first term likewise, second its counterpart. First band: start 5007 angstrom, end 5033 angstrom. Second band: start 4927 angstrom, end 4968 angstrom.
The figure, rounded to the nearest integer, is 156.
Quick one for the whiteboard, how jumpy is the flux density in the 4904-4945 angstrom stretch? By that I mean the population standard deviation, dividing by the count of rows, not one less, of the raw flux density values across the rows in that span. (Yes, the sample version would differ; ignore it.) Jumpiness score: 9.9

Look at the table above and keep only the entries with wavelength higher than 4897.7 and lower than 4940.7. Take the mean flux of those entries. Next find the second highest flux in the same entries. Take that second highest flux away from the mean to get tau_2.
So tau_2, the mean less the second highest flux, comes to -18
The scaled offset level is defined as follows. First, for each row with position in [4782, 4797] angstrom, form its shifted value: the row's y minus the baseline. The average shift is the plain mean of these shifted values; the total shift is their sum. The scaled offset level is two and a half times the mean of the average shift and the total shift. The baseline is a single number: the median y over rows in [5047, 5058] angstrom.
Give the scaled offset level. 473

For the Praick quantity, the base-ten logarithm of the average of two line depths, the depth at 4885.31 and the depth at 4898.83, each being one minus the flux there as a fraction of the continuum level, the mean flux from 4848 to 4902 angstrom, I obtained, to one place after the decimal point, -0.5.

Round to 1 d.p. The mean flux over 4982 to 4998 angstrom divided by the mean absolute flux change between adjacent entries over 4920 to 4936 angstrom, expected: 2.9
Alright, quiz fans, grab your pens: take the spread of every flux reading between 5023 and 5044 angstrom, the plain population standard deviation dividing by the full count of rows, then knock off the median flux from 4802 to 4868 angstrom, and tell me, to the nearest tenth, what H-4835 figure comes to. -36.7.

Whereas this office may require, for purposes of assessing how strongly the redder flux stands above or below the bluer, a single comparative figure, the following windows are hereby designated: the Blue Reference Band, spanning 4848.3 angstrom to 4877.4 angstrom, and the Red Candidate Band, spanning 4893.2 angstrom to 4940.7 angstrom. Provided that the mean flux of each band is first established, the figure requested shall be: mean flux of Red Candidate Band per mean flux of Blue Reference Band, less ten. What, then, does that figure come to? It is -9.42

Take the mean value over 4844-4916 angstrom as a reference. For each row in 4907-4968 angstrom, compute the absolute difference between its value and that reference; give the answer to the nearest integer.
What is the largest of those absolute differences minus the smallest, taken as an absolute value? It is 31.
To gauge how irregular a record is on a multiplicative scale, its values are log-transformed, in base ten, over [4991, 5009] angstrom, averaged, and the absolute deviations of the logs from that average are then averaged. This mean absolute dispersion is 0.18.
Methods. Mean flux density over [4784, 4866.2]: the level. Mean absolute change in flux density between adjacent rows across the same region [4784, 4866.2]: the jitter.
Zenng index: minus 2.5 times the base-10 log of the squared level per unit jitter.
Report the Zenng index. -5.8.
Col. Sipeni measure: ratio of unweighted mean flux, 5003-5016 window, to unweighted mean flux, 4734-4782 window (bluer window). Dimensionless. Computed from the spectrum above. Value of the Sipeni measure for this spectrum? 0.46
